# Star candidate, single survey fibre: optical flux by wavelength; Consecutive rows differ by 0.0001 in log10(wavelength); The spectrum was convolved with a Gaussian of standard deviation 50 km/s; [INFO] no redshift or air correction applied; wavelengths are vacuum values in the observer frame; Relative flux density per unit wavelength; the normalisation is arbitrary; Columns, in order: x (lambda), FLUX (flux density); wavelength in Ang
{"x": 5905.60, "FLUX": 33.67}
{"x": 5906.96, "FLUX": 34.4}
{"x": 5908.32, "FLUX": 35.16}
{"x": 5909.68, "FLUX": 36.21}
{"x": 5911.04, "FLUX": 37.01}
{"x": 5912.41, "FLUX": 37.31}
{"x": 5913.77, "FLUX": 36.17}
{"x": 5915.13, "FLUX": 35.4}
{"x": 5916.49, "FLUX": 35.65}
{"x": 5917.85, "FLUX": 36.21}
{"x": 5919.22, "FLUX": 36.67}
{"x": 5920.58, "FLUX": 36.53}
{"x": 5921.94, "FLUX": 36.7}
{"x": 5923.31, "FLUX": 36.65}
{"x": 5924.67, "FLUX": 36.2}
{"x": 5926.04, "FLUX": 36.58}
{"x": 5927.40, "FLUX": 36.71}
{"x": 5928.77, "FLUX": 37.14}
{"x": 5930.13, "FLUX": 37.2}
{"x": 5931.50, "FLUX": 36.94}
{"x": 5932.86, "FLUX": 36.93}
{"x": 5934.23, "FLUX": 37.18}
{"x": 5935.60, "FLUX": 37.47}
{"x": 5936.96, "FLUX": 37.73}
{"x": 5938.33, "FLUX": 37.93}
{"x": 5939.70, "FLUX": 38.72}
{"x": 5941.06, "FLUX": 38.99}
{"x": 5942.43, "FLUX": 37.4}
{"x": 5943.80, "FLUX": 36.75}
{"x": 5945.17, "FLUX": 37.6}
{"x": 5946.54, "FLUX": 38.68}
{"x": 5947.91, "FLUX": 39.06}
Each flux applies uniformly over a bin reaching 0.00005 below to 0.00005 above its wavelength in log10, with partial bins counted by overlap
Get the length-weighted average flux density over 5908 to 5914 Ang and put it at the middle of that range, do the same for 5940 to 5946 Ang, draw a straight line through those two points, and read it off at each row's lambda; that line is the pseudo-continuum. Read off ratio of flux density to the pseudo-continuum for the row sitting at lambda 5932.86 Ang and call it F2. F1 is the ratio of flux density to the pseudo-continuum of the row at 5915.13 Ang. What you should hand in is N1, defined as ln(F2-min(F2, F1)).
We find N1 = -3.84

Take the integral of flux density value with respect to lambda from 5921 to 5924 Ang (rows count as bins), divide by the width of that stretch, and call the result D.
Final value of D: 36.7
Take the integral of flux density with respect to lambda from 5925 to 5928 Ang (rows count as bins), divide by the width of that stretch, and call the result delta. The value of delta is 36.6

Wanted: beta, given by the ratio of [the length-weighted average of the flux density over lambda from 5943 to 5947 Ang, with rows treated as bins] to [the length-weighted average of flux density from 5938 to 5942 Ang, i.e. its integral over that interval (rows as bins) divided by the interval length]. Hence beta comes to 0.97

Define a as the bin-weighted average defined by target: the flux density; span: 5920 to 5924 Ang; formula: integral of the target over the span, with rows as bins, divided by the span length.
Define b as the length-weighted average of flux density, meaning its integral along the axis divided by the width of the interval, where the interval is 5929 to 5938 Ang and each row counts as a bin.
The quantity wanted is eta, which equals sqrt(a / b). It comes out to 0.991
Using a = 36.6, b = 37.3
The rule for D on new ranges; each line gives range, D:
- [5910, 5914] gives 36.8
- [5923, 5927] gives 36.5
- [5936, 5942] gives 38.3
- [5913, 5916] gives 35.9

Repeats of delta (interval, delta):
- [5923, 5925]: 36.5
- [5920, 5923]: 36.6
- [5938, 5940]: 38.3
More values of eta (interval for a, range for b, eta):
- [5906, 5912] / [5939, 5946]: 0.970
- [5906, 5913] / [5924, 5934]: 0.987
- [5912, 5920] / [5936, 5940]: 0.976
